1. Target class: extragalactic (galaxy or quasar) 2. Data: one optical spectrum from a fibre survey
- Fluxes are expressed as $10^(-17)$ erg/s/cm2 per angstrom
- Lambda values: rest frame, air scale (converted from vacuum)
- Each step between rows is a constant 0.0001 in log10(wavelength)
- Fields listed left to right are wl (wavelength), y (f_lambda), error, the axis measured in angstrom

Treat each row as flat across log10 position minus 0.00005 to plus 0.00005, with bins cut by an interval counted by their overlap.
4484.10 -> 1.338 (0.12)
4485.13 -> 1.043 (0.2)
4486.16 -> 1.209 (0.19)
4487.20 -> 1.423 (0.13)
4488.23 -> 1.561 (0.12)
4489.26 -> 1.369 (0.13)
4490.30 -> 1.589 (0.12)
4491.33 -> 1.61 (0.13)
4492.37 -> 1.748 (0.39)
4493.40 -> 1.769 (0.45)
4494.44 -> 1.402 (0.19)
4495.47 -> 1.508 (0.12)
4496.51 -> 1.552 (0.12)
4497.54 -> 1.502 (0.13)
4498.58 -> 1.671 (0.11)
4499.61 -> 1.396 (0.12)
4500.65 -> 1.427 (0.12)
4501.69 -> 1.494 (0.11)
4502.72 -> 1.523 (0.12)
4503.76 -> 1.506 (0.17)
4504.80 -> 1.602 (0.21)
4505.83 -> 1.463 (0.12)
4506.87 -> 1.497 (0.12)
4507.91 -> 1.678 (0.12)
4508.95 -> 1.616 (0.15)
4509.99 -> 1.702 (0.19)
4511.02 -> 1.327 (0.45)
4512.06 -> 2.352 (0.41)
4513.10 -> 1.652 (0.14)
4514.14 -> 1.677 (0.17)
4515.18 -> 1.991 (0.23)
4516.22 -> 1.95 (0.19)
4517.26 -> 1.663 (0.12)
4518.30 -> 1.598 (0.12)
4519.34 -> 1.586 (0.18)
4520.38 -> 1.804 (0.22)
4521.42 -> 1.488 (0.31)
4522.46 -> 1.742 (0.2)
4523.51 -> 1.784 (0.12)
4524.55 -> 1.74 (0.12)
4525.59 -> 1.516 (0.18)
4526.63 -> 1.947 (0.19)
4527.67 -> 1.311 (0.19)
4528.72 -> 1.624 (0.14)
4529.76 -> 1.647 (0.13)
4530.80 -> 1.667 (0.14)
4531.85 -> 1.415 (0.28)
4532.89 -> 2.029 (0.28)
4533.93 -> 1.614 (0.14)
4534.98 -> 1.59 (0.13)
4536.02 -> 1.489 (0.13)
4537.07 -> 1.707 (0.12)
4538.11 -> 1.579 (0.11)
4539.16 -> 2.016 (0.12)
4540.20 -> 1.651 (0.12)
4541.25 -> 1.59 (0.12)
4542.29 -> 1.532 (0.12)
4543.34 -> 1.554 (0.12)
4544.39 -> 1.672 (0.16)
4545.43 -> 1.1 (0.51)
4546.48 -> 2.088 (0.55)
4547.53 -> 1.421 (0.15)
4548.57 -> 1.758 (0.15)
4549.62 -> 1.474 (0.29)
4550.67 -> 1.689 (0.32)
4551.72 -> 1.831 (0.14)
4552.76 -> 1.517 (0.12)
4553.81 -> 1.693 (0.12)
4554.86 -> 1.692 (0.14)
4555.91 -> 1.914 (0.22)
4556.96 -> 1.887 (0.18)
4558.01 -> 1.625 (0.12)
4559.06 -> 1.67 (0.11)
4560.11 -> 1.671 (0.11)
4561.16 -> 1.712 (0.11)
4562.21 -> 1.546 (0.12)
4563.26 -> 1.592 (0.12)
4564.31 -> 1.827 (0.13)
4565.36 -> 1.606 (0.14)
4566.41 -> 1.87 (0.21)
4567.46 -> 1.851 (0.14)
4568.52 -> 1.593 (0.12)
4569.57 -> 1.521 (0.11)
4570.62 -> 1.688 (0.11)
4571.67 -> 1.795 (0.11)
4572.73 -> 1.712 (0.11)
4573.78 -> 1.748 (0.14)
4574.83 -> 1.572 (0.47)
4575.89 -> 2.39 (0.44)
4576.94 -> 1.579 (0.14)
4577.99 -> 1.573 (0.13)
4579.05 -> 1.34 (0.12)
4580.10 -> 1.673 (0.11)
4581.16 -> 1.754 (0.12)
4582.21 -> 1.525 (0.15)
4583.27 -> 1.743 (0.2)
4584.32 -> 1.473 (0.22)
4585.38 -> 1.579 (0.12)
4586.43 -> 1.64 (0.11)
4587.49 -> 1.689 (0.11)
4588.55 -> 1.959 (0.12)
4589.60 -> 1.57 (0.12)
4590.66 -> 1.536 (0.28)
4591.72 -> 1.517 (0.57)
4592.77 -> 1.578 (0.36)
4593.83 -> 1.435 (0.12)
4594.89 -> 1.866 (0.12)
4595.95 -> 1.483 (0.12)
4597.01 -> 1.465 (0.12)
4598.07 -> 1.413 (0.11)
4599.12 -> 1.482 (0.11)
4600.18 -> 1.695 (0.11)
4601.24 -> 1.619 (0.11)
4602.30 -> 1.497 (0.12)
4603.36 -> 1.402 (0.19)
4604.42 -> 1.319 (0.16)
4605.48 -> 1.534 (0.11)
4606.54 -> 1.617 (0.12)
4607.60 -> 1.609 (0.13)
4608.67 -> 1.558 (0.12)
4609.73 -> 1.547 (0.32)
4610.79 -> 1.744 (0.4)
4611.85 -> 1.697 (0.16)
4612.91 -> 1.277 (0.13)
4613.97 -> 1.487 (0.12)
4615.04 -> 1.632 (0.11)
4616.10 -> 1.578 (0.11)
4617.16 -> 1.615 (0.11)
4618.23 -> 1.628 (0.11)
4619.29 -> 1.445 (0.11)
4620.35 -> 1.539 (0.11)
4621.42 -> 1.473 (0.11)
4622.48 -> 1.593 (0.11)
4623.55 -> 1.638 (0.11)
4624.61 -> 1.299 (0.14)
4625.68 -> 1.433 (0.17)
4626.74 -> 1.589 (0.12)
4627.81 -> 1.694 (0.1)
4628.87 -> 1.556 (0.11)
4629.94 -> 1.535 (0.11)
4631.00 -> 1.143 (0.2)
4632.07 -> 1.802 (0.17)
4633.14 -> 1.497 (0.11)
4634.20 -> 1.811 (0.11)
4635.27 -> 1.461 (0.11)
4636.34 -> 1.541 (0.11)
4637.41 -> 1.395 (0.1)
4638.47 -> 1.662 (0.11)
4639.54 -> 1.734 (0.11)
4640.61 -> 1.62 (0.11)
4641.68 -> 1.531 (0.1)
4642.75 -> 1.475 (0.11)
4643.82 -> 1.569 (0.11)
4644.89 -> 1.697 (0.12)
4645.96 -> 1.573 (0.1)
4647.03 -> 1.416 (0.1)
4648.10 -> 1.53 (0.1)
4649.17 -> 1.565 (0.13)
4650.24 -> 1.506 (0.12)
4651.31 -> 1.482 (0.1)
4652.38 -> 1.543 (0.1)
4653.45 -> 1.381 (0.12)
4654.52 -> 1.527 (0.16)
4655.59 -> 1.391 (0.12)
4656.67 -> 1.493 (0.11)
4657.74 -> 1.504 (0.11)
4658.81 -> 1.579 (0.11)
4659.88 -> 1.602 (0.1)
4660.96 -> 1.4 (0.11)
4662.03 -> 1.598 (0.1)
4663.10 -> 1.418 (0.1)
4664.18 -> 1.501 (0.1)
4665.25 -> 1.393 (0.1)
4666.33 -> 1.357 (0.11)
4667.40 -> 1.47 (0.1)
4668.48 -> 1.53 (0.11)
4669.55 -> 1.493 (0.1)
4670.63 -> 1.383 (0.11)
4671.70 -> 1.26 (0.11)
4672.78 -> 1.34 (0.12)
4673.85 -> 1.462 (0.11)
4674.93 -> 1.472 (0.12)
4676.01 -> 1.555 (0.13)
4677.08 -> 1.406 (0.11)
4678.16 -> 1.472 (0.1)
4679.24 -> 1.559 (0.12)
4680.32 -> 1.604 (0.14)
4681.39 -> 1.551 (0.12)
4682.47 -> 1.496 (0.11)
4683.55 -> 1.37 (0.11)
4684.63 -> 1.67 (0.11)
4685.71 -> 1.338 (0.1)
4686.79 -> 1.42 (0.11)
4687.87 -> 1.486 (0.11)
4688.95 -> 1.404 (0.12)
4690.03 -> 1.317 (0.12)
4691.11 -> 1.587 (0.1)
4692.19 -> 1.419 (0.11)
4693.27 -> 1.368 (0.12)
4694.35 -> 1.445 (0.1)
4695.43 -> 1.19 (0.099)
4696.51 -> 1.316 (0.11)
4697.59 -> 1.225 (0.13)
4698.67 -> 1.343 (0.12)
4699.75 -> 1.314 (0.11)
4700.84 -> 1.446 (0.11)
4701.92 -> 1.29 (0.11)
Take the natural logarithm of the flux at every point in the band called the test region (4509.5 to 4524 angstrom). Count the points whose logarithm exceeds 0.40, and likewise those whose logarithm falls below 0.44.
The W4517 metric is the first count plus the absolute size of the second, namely 14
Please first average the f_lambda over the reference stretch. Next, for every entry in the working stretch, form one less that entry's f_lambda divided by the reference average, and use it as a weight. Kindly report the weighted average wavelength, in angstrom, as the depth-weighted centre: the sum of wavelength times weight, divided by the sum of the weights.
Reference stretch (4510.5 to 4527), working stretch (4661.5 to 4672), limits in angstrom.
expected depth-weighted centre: 4667.4 angstrom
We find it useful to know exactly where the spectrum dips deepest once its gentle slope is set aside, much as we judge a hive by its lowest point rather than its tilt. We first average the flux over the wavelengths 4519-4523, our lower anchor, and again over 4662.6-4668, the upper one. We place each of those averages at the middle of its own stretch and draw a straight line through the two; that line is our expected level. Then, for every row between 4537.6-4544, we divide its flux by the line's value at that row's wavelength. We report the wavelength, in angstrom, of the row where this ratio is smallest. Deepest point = 4542.29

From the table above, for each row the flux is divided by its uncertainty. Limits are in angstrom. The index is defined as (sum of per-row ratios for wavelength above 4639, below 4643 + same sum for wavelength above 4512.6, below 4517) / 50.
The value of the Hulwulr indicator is 2.00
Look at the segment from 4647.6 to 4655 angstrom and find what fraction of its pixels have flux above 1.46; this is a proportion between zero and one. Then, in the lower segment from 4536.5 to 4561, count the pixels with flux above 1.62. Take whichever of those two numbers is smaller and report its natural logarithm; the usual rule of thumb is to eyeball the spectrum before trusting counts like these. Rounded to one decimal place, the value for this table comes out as -0.2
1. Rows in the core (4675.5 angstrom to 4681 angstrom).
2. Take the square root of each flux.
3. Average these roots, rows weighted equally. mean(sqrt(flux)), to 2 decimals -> 1.23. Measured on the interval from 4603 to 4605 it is 1.17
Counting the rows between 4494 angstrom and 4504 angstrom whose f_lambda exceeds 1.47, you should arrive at 7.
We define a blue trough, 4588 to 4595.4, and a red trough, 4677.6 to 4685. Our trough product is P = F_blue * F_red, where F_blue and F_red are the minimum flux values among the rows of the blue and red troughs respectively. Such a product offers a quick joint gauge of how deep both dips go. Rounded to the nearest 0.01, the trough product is 1.97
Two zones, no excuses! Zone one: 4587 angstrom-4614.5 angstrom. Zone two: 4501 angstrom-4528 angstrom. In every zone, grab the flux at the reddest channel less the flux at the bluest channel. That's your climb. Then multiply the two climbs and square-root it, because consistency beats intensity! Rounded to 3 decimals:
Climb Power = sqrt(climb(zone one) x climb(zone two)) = 0.192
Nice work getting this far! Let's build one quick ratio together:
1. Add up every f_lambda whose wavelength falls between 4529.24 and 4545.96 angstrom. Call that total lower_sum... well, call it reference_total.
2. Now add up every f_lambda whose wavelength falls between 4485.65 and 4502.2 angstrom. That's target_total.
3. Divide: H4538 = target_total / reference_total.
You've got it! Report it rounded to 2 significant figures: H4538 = 0.94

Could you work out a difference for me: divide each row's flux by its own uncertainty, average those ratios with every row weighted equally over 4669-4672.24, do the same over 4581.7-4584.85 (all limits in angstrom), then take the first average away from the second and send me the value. -4.5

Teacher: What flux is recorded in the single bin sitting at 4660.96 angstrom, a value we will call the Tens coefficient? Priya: 1.4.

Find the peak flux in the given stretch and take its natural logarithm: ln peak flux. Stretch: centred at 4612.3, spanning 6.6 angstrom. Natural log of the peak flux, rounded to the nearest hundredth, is 0.56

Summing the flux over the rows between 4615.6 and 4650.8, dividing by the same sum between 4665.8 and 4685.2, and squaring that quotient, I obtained 3.7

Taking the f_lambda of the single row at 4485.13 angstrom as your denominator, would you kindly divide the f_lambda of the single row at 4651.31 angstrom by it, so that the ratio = 1.42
